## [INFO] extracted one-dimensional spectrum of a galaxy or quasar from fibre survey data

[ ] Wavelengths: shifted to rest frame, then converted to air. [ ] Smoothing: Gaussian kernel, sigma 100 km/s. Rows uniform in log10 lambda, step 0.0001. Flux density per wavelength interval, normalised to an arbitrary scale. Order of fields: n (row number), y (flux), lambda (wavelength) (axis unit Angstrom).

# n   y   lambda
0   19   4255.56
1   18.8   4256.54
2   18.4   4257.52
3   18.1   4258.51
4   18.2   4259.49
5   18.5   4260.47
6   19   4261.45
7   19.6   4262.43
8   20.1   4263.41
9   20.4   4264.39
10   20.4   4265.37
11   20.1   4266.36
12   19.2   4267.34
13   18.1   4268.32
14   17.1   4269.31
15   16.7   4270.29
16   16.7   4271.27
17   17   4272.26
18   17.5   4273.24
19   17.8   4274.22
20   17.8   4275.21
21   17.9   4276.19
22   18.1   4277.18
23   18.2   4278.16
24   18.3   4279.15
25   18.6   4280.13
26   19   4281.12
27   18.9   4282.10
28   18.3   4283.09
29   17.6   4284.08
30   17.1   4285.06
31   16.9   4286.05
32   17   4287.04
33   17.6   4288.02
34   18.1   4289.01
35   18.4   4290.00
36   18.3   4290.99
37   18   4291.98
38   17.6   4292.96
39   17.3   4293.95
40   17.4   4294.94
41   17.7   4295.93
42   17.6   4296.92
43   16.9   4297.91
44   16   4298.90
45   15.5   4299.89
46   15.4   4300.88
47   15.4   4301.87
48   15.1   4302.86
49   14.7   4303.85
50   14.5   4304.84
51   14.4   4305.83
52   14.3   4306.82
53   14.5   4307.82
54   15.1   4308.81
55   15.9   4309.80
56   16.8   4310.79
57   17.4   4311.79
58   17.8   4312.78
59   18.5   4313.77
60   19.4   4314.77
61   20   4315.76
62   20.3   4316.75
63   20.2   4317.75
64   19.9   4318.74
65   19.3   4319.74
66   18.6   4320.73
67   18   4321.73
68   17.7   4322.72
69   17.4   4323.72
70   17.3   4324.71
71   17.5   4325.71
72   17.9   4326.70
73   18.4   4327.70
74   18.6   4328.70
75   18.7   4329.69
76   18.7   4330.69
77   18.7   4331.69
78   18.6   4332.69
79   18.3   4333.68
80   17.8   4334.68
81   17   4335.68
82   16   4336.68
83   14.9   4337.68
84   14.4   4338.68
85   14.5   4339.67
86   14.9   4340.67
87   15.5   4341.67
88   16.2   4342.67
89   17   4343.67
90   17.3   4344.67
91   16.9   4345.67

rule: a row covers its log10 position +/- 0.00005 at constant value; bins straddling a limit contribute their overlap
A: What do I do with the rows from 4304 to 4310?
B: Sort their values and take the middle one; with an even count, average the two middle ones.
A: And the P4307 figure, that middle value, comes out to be 14.5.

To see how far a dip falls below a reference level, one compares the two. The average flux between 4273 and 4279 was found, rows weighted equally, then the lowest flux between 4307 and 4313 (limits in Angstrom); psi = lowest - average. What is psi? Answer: -3.4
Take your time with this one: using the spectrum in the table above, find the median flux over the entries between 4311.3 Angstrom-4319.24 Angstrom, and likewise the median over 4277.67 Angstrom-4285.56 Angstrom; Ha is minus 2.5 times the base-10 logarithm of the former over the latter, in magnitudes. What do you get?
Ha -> -0.1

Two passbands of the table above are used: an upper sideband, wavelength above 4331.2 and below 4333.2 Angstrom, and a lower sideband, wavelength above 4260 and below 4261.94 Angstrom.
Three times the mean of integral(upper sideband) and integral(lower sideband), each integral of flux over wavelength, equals 111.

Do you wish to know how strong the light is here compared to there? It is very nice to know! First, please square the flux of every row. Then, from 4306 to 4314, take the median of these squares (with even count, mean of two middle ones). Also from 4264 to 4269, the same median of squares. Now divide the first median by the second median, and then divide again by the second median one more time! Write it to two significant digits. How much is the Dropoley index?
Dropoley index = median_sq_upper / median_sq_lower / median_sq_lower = 0.0016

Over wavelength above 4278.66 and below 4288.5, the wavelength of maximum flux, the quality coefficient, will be 4281.12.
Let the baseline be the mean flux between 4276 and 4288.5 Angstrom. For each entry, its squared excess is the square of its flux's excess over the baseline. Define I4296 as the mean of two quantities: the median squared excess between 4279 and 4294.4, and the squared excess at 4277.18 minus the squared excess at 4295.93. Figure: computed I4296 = 0.1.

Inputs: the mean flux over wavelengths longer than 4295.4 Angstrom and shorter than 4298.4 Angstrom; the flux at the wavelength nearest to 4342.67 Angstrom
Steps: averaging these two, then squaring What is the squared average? 282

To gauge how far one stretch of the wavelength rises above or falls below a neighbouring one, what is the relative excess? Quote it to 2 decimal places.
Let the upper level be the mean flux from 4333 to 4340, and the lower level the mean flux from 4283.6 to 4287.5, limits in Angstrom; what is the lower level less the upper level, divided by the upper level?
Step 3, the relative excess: 0.06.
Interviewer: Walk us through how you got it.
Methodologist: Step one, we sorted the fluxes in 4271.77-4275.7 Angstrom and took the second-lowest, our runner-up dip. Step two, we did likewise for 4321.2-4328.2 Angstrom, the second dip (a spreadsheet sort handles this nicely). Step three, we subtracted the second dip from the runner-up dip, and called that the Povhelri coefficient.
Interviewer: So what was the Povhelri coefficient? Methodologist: 0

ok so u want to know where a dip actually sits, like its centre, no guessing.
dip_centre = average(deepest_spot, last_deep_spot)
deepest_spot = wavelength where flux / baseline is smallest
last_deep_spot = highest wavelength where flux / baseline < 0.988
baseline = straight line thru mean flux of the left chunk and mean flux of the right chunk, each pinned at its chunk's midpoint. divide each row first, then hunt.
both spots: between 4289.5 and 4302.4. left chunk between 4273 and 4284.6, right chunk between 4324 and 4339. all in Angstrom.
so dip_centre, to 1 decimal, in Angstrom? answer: 4301.4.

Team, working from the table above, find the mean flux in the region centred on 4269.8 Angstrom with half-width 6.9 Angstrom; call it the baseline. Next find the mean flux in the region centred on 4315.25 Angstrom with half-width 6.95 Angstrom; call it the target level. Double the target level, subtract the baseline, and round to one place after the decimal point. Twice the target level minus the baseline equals 18.4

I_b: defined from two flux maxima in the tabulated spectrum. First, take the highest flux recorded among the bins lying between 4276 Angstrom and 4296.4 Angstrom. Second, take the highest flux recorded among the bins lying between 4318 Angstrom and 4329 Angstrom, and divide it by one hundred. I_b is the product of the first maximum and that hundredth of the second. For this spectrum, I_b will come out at 3.8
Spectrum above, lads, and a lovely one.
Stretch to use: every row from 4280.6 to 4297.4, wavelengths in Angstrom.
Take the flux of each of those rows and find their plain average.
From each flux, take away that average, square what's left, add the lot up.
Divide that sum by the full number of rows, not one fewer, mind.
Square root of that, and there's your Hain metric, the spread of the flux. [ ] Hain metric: 0.6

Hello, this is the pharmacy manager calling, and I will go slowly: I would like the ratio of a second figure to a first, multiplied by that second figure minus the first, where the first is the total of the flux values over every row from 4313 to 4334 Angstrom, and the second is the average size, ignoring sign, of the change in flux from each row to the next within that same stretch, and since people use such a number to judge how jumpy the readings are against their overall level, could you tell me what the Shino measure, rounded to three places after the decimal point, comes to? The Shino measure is -0.330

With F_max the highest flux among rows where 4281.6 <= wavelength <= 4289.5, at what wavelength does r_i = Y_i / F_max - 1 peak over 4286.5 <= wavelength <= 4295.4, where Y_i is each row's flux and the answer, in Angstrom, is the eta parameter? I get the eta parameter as 4290.00 Angstrom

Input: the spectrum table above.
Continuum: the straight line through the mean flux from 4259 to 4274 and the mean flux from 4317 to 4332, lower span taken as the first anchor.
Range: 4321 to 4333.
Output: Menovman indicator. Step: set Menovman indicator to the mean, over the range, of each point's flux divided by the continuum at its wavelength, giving 0.98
